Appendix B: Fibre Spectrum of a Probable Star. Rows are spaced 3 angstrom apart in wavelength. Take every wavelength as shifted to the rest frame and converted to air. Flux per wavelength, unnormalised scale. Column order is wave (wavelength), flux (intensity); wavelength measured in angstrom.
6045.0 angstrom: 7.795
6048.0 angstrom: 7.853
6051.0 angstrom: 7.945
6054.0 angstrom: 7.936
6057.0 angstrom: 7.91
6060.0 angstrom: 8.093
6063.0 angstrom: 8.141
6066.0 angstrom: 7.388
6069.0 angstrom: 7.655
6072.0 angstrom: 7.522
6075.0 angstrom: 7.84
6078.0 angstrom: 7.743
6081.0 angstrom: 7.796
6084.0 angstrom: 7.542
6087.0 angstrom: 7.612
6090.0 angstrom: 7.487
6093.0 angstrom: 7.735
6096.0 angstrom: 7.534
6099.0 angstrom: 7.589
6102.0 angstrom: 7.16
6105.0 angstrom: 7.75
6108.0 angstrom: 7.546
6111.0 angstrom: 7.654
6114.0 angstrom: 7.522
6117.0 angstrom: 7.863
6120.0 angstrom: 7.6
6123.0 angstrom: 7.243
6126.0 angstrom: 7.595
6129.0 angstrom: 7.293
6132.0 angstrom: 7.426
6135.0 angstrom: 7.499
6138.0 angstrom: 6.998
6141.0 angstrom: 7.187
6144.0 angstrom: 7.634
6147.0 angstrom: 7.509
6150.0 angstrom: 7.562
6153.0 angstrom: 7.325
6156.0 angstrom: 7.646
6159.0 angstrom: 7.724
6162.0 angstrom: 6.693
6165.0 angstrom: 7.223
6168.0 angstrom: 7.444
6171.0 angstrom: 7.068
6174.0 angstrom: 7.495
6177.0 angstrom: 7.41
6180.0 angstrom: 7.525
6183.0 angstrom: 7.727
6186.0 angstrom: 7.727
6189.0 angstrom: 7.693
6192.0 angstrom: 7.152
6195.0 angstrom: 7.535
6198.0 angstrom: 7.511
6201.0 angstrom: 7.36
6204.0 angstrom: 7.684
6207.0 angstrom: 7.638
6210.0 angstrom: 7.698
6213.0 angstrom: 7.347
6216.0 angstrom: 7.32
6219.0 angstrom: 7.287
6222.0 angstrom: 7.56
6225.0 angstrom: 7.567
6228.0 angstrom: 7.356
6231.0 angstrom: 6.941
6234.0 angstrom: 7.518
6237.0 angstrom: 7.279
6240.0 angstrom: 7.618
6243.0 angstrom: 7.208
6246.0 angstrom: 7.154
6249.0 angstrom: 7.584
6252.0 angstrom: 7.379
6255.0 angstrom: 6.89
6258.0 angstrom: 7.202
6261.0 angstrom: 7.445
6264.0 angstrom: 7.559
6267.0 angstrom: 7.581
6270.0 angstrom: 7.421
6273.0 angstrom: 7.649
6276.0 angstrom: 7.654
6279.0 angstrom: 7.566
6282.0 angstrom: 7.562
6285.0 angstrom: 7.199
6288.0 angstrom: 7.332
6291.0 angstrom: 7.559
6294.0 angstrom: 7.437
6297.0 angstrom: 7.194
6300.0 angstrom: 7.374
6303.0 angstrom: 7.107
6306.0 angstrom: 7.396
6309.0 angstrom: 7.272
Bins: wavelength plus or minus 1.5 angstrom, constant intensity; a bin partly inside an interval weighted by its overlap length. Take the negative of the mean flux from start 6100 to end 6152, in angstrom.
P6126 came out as -7.47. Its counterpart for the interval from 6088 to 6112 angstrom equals -7.56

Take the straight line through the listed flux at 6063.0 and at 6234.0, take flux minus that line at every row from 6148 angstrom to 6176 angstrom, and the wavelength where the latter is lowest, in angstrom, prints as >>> 6162.0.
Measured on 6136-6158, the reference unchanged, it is 6138.0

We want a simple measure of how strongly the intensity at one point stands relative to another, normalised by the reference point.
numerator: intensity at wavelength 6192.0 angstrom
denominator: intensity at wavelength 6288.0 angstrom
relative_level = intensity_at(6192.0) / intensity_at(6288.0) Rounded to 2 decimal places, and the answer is 0.98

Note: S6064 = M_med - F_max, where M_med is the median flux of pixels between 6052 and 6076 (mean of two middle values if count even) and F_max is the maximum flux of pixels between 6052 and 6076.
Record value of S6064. -0.27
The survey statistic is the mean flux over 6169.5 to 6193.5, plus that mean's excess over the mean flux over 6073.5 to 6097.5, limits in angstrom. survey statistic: 7.3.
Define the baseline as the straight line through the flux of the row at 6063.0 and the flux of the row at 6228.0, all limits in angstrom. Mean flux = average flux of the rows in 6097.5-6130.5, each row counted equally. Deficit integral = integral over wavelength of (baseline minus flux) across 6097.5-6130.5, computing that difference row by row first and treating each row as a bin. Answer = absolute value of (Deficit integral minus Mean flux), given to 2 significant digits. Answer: 4.7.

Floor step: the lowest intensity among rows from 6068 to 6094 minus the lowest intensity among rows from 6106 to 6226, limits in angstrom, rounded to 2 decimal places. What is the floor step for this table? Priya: 0.79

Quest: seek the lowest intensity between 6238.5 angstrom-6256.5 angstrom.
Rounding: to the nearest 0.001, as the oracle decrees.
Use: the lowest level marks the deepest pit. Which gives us 6.890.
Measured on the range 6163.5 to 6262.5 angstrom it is 6.890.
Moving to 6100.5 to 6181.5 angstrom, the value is 6.693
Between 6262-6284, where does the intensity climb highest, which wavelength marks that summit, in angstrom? 6276.0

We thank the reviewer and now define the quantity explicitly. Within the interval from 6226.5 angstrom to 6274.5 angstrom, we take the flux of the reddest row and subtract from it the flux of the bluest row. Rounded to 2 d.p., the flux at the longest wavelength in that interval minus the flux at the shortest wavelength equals 0.29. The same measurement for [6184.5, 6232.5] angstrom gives -0.79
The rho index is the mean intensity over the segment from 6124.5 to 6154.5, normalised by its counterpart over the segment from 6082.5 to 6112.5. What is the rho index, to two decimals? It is 0.98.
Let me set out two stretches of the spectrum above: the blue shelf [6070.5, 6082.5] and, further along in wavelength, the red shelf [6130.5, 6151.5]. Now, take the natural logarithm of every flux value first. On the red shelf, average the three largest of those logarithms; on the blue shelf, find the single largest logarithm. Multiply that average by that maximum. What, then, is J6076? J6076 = 4.17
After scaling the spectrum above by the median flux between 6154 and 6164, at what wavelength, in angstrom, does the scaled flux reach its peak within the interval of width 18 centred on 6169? 6174.0 angstrom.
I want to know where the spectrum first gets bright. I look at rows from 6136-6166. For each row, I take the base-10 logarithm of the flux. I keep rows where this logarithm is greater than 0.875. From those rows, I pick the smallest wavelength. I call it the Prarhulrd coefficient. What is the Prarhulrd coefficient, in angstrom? 6144.0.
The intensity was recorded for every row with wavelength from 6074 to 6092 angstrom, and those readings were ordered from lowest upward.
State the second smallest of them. 7.542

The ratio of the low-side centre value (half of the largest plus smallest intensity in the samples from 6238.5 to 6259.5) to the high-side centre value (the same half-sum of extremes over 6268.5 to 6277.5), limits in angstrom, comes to 0.96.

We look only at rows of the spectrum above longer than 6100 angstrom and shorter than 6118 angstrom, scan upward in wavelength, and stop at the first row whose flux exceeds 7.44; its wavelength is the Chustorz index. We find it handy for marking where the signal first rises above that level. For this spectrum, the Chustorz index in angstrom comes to 6105.0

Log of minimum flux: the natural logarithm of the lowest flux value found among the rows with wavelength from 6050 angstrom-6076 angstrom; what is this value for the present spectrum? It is 2.00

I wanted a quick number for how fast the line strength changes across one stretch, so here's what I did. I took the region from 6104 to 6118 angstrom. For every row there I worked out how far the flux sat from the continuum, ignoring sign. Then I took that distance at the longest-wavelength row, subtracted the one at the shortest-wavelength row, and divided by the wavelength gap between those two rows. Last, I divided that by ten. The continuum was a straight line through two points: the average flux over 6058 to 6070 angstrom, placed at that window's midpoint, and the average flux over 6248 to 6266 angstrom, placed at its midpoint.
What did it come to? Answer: 0.0012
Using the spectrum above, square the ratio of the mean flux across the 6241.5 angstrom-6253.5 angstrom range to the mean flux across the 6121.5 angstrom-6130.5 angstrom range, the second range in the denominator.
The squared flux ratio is 0.99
